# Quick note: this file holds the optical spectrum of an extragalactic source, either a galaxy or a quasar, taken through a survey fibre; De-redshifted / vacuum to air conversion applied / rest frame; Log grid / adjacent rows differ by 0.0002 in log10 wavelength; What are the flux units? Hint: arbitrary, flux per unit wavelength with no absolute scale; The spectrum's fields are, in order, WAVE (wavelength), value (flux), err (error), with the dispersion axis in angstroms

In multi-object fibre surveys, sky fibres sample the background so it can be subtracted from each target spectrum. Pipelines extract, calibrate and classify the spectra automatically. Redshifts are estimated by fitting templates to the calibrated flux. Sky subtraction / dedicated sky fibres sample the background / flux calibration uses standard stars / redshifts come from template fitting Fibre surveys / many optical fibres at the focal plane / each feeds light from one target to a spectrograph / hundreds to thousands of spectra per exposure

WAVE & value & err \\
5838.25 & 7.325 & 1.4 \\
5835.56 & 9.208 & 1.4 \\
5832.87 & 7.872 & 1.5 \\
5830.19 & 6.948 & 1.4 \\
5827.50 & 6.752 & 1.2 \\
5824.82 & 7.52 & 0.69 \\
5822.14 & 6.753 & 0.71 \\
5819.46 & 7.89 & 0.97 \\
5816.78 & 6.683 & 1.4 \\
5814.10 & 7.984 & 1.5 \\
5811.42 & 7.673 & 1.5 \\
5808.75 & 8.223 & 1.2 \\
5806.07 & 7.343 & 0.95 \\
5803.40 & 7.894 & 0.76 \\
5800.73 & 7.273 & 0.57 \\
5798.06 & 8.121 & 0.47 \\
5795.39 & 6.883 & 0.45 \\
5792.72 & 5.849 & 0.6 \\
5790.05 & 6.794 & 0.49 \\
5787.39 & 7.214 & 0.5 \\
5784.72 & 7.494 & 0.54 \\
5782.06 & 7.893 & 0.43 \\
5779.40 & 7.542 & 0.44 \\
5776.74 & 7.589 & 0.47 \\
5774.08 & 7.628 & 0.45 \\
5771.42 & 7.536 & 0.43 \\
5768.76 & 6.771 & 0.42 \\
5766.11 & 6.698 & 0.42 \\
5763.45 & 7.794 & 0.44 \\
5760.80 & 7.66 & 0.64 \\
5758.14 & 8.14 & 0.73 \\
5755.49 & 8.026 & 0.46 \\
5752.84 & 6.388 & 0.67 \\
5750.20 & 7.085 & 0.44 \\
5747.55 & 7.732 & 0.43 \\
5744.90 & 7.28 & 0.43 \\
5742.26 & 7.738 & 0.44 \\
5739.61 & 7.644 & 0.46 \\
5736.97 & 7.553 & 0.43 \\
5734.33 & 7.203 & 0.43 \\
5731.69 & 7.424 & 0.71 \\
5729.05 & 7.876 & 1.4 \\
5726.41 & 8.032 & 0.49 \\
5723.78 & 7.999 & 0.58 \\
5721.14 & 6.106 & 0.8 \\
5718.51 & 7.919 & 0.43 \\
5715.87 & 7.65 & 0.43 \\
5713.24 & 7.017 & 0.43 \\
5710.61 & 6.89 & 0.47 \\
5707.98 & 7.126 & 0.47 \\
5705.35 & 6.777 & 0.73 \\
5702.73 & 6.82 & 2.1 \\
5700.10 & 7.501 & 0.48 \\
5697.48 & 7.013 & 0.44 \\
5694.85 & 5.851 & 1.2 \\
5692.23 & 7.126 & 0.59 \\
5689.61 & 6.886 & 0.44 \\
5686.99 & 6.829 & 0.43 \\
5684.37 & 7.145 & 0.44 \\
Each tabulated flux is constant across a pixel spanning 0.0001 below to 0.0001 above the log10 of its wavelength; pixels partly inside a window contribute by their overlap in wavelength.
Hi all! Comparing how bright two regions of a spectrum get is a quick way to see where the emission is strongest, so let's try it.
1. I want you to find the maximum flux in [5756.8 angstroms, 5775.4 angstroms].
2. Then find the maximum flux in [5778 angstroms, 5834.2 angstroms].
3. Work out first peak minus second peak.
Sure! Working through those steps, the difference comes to -0.083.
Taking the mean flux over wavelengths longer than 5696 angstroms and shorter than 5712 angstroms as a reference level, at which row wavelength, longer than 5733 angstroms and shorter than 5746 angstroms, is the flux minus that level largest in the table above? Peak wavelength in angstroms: 5742.26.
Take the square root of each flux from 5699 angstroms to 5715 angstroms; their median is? 2.64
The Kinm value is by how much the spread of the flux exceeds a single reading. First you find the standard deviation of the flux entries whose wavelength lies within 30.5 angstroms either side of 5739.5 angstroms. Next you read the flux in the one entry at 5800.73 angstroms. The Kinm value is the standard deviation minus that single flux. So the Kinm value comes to -6.7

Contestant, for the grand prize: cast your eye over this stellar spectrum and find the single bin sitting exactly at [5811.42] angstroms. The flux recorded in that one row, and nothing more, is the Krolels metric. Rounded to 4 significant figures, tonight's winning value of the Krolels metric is 7.673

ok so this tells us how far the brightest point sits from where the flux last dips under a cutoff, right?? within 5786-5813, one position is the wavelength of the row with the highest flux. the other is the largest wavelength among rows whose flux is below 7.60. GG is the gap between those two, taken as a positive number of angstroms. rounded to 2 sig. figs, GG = 2.7 angstroms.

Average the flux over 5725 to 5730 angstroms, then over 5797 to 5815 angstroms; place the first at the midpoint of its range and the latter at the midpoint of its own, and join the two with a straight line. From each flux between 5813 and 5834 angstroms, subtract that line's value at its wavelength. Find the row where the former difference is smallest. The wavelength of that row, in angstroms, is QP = 5816.78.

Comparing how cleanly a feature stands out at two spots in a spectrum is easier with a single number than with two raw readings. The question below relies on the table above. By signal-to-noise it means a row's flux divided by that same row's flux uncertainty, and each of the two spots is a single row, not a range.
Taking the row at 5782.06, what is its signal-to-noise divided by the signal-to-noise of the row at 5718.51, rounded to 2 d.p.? 1.00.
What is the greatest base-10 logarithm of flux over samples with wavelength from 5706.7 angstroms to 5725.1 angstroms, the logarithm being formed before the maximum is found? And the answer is 0.903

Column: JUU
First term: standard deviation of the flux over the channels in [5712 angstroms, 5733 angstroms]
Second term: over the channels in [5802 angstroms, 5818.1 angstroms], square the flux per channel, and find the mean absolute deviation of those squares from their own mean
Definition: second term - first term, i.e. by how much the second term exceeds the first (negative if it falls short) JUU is 5.5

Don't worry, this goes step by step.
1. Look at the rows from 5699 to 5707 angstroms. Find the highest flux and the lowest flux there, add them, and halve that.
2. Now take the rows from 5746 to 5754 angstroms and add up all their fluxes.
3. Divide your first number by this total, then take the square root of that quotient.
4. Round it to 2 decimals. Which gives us 0.58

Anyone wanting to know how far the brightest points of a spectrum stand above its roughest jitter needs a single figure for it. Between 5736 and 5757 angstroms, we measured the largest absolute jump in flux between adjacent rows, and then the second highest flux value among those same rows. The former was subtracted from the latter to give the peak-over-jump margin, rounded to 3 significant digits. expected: 6.10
